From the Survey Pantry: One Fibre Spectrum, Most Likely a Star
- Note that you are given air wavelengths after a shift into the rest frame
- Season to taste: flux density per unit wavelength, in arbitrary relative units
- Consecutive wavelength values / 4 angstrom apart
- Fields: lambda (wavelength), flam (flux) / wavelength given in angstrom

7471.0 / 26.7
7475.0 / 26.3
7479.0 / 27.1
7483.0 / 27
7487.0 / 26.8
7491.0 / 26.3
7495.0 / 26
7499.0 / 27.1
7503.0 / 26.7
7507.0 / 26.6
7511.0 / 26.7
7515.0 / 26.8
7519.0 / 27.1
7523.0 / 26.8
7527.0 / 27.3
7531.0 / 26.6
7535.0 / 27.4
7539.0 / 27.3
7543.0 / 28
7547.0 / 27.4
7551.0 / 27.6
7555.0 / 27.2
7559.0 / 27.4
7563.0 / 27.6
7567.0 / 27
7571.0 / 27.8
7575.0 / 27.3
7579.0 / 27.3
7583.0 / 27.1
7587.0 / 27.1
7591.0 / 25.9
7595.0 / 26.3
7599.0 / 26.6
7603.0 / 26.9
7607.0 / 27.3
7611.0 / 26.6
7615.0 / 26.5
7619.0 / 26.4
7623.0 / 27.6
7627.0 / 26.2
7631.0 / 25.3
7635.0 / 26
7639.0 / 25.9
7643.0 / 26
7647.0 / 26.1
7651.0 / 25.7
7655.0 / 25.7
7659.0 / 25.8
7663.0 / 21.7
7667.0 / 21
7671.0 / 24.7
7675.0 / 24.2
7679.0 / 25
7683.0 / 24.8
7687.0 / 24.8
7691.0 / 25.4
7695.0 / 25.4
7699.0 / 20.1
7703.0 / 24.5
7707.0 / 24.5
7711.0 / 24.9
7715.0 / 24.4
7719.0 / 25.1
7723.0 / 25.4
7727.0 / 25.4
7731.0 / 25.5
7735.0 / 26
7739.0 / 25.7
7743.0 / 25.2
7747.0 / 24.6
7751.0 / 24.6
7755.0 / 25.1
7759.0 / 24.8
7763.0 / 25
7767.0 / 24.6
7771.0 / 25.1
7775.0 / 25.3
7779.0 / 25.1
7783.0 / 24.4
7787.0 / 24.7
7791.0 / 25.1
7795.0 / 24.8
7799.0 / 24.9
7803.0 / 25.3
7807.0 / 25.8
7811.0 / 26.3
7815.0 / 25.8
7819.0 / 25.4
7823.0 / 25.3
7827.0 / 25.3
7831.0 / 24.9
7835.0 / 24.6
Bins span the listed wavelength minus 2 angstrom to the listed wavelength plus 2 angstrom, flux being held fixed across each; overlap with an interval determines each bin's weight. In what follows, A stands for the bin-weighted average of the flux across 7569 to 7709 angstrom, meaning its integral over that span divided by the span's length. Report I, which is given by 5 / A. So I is 0.195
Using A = 25.6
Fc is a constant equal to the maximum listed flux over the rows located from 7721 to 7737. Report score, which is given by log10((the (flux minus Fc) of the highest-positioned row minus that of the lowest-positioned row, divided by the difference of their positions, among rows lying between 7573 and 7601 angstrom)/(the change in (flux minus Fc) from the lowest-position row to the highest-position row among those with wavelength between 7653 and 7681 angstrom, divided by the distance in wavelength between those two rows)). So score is 0.0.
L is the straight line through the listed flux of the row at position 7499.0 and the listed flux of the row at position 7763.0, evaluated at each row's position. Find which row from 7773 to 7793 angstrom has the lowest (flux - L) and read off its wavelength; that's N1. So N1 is 7783.0 angstrom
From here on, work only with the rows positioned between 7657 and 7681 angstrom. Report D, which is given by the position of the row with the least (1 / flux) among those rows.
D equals 7659.0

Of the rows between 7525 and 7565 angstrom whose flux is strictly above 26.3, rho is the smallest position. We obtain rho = 7527.0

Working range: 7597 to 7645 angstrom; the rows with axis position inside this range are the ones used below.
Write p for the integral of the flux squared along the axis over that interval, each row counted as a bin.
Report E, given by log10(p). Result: 4.5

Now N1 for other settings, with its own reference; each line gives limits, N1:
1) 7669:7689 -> 7675.0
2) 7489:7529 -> 7495.0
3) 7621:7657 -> 7631.0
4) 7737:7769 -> 7747.0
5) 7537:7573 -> 7567.0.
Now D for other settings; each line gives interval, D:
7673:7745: 7735.0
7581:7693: 7623.0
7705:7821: 7811.0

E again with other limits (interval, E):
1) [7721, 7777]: 4.5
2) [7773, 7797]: 4.2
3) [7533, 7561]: 4.3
